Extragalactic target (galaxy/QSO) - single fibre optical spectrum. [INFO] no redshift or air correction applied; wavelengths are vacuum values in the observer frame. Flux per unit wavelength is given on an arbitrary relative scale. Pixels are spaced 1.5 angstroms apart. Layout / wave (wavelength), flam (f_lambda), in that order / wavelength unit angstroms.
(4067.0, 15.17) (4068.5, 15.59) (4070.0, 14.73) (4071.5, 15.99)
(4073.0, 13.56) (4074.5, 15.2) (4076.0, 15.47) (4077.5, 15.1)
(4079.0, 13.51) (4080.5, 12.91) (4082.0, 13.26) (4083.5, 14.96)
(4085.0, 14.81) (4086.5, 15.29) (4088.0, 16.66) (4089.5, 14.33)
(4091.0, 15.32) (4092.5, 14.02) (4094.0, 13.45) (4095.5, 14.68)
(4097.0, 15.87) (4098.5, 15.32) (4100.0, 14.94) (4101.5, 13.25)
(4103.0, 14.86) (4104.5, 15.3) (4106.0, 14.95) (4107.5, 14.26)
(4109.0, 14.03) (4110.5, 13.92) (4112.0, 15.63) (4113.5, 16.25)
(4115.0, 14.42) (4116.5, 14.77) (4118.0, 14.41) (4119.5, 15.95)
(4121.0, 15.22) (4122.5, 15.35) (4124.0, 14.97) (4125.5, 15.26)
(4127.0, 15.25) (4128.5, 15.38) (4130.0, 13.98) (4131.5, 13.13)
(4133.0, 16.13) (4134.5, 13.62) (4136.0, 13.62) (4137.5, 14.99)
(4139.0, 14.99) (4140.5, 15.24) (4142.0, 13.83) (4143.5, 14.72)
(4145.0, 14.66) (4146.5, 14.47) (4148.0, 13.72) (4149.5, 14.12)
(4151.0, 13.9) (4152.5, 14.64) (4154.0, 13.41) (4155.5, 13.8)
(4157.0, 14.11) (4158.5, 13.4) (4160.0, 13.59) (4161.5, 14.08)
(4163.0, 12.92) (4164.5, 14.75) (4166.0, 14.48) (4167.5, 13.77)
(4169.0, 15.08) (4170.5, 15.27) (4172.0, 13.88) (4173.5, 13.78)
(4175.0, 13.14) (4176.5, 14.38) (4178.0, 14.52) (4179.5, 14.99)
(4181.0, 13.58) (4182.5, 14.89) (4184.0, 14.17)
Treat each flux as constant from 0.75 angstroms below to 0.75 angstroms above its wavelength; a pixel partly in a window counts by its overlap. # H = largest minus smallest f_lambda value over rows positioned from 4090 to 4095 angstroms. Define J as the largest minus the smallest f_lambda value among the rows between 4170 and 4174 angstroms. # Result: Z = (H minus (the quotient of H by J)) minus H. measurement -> -1.26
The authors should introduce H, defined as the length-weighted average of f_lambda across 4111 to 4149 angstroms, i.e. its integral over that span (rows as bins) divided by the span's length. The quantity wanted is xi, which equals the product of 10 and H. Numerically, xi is 148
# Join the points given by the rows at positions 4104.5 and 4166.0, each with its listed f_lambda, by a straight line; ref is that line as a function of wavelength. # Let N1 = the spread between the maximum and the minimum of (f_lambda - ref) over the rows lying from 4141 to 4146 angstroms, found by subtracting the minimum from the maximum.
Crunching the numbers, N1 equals 0.9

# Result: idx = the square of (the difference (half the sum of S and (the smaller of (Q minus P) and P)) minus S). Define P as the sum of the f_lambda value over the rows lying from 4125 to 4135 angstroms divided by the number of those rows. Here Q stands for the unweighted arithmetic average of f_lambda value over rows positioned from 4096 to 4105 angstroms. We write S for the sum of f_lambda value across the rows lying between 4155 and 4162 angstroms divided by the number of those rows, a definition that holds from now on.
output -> 46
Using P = 14.7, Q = 14.9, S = 13.8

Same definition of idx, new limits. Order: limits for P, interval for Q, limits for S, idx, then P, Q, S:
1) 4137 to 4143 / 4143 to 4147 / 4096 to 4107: 57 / 14.8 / 14.6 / 14.9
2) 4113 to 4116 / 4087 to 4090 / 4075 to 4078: 57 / 15.3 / 15.5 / 15.3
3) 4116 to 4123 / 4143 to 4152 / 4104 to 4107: 64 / 15.1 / 14.3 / 15.1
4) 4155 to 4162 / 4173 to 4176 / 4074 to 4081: 55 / 13.8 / 13.5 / 14.4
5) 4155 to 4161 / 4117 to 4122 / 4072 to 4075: 42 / 13.7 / 15.2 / 14.4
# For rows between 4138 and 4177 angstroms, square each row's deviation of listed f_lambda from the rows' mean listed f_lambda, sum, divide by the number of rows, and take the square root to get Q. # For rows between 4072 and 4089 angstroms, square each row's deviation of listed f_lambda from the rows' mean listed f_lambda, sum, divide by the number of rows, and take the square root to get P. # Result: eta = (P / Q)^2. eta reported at 3.0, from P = 1.1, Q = 0.63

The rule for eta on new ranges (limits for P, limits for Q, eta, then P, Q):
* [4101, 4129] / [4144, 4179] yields 1.5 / 0.7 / 0.59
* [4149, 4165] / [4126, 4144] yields 0.4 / 0.5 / 0.87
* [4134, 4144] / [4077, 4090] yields 0.4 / 0.7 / 1.11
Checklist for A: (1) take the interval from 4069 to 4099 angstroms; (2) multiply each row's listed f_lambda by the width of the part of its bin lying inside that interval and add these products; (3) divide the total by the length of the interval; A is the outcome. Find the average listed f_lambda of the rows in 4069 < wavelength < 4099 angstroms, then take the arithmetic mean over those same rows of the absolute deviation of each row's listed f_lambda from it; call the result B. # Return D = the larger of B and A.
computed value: 14.7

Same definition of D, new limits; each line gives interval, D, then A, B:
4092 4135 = 14.8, 14.8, 0.70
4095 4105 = 14.9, 14.9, 0.54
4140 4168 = 14.1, 14.1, 0.47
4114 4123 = 15.0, 15.0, 0.49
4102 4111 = 14.5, 14.5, 0.48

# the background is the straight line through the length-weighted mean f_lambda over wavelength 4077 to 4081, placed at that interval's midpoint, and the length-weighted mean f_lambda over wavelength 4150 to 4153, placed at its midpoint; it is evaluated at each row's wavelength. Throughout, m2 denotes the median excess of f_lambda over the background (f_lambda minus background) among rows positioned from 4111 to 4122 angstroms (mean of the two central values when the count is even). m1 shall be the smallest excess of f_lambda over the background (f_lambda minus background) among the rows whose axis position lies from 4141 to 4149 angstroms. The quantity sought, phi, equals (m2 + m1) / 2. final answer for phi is 0.34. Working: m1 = -0.49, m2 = 1.2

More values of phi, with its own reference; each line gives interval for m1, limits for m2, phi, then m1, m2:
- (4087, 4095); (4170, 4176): -0.48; -0.45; -0.5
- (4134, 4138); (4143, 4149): -0.07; -0.52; 0.4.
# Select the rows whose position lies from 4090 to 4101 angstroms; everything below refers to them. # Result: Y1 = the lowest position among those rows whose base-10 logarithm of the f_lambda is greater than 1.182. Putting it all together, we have 4091.0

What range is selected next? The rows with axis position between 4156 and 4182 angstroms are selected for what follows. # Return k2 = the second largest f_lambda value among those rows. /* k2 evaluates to 15.08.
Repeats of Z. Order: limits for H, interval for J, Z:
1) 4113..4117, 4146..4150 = -2.44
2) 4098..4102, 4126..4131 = -1.48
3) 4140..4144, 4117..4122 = -0.92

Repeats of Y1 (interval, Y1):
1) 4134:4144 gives 4140.5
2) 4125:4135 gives 4125.5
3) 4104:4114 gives 4104.5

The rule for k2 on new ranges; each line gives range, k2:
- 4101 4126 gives 15.95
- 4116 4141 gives 15.95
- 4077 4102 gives 15.87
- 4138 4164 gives 14.99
